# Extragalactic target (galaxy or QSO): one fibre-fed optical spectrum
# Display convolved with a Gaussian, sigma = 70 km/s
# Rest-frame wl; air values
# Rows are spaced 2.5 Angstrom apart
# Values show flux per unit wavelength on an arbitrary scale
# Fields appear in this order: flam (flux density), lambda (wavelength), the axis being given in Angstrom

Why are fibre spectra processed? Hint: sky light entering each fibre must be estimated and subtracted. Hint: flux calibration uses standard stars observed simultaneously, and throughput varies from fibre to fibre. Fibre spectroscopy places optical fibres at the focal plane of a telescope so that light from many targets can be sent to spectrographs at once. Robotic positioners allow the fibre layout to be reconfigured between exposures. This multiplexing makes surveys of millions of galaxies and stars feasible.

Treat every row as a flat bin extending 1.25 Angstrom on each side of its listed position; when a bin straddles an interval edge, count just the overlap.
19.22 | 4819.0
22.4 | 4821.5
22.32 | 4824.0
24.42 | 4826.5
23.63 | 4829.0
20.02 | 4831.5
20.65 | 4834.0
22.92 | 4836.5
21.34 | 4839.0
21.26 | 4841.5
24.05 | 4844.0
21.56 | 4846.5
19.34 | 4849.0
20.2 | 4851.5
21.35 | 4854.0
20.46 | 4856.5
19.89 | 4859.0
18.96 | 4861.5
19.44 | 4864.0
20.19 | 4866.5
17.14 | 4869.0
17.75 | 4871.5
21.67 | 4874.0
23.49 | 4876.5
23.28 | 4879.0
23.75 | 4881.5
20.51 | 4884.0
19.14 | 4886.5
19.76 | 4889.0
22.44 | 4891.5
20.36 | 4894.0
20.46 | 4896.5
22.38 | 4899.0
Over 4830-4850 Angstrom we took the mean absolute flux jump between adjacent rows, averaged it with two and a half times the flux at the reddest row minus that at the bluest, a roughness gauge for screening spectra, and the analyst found 0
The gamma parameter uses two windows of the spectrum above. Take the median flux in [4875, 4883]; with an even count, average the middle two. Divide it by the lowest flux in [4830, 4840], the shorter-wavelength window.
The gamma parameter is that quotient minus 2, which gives -0.83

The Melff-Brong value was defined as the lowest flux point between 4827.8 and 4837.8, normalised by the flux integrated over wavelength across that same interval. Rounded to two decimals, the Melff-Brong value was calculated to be 0.09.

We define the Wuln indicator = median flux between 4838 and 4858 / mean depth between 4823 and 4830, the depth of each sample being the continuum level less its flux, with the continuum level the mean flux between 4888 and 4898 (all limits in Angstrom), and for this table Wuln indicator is -8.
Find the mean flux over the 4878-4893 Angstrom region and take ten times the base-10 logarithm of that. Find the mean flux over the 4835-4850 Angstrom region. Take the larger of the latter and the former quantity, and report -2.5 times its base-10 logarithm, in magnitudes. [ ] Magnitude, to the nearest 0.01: -3.34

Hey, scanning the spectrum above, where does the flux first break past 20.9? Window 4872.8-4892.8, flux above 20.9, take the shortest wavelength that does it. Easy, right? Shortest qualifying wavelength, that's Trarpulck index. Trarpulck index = 4874.0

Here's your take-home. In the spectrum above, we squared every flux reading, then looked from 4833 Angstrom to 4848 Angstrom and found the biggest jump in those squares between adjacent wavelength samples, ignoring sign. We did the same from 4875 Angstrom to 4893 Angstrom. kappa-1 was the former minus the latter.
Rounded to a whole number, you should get -17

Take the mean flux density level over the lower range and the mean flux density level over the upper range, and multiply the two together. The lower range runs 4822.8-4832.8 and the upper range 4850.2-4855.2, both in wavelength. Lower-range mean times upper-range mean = 469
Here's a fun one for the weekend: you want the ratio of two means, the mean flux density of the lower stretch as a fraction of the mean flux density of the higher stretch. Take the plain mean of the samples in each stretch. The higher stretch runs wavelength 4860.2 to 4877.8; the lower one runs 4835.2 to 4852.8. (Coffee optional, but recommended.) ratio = 1.09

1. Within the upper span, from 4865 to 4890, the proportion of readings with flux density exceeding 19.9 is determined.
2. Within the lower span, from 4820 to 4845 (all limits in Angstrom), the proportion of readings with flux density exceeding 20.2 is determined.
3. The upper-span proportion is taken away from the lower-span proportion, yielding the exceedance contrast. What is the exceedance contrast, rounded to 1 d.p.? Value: 0.3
